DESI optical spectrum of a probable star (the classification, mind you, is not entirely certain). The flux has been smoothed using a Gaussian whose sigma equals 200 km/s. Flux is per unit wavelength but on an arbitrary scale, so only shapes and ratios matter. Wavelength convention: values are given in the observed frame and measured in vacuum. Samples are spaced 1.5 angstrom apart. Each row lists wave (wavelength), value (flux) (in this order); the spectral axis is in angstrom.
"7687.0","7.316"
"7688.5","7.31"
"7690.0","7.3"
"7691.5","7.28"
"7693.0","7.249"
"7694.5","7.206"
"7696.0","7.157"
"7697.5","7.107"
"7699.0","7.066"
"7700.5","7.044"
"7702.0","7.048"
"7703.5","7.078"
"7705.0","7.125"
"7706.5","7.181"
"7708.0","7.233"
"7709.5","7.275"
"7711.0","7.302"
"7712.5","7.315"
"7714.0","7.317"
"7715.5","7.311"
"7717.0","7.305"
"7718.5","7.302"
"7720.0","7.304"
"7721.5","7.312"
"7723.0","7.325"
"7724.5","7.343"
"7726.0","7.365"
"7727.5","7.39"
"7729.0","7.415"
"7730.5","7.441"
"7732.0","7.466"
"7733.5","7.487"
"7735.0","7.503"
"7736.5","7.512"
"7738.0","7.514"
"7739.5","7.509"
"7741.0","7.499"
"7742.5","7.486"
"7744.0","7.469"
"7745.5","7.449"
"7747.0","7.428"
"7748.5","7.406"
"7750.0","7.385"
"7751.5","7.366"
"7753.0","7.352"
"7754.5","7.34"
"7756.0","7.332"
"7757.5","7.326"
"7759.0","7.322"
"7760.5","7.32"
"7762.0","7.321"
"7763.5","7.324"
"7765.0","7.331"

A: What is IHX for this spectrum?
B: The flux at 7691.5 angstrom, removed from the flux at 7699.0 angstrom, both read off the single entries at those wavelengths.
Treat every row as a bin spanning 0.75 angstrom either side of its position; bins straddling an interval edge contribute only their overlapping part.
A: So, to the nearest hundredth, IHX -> -0.21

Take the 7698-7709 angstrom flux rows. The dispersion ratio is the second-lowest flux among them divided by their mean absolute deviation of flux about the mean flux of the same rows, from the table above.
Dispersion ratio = 119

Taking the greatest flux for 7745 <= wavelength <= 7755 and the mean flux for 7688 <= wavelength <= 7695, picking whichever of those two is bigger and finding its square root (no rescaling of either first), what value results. 2.73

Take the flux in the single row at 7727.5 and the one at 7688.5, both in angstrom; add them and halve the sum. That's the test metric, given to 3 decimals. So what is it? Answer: 7.350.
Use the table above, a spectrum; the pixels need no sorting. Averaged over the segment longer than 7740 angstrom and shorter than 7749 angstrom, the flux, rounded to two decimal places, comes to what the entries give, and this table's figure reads 7.46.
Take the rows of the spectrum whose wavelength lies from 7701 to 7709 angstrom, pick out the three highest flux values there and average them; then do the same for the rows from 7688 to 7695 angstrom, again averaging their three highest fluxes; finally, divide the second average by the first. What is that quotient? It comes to 1.02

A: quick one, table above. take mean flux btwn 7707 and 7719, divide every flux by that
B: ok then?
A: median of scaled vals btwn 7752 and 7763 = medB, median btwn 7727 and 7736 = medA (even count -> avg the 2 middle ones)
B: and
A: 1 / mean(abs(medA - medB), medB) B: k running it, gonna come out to 1.96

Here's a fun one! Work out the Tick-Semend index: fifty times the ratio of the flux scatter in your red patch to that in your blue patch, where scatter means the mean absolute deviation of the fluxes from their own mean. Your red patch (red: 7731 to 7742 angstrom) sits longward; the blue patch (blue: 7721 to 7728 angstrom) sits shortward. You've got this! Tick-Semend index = 26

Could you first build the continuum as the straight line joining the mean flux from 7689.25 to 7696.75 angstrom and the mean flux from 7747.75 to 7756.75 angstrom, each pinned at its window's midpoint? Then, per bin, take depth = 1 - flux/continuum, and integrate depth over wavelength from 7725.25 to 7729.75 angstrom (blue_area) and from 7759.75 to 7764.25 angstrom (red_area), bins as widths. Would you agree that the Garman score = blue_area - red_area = -0.09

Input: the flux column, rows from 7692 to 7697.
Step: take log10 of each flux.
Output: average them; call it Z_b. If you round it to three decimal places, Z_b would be 0.858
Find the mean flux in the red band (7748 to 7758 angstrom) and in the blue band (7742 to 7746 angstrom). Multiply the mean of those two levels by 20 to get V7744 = 148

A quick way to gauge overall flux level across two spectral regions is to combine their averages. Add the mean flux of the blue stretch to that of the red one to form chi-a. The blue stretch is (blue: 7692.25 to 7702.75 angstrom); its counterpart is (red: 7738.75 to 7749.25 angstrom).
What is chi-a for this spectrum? 14.6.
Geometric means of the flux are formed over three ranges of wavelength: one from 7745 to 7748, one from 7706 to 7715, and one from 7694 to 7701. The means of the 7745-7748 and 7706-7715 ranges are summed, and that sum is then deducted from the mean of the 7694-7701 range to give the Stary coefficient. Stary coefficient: -7.59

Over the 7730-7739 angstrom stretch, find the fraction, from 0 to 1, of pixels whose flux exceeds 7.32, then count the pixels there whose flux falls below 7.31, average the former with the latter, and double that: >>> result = 1.0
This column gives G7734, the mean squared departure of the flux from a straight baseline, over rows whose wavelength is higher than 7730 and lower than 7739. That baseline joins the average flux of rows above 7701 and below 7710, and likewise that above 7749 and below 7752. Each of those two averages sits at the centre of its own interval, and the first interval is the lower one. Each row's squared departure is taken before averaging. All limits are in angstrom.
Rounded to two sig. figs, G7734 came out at 0.037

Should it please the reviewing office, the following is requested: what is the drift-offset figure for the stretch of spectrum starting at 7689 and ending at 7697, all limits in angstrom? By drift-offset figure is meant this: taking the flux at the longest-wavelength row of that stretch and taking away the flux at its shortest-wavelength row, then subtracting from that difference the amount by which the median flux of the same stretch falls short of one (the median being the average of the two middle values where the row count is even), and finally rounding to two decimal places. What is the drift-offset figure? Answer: 6.11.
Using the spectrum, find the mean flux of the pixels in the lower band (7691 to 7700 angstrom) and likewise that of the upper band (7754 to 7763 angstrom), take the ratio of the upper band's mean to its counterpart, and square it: 1.04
